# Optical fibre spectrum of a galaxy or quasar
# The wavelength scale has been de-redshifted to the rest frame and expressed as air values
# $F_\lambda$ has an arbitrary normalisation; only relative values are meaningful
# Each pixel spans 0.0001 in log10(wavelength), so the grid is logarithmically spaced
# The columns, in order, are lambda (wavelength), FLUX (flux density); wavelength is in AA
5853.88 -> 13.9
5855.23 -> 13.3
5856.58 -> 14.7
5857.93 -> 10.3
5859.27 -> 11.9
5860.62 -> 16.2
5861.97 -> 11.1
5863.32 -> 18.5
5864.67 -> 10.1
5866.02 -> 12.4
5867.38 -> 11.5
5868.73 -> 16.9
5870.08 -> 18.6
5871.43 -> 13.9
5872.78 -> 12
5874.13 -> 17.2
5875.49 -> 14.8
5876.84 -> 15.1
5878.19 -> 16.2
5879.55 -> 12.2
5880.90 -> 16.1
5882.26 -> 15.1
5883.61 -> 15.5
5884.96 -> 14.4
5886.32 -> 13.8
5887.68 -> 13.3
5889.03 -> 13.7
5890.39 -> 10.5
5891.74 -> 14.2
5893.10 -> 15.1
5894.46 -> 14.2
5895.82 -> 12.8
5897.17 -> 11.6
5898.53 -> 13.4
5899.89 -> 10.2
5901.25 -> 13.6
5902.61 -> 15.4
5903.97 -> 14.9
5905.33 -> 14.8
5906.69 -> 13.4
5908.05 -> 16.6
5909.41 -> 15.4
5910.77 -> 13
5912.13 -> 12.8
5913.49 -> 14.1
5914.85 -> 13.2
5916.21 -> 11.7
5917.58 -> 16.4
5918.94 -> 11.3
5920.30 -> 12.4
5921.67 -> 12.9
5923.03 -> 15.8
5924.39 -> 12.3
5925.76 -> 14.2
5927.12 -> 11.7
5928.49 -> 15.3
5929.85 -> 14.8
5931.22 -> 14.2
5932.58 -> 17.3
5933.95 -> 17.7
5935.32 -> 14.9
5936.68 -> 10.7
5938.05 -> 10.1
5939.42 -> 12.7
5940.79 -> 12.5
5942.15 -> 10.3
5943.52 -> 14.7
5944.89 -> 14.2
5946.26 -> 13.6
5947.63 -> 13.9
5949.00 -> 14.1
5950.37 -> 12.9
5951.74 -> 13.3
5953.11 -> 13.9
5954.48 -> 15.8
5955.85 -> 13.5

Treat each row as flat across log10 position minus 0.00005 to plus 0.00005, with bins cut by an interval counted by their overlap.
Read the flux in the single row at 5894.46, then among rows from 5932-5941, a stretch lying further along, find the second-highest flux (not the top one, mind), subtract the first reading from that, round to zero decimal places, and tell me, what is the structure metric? 3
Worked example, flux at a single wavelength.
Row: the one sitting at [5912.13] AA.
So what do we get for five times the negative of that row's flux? -64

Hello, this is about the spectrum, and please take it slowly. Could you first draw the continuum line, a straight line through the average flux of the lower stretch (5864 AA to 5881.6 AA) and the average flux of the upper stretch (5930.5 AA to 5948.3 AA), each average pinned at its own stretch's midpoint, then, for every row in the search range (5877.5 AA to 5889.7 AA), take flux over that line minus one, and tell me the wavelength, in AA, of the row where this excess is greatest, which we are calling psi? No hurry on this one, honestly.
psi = 5878.19 AA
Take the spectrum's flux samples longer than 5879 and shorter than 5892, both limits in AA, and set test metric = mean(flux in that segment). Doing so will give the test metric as 13.9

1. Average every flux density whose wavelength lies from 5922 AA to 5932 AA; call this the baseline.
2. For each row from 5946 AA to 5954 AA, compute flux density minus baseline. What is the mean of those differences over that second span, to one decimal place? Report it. -0.4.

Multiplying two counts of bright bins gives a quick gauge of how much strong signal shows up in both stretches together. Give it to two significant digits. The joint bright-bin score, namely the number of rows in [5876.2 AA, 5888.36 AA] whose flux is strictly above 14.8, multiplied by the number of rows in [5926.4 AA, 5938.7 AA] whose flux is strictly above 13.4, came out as 30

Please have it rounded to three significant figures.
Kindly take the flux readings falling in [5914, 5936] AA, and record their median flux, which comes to 14.2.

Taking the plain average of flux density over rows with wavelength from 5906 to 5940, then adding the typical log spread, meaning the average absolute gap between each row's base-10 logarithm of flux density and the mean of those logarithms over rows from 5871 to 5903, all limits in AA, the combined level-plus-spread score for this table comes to 13.8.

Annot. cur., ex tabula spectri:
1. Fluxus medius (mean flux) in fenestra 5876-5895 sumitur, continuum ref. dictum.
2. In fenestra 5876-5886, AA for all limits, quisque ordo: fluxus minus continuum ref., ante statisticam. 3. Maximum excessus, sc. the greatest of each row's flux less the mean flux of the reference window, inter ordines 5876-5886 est 2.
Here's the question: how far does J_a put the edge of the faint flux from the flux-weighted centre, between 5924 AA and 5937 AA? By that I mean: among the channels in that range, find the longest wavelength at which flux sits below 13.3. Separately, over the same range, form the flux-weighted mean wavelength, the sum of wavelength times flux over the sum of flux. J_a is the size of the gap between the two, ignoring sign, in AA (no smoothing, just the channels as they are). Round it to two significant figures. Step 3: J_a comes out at 6.0 AA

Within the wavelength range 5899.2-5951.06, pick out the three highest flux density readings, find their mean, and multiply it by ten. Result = 172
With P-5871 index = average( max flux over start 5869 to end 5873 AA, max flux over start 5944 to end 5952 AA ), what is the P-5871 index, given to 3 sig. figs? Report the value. 16.4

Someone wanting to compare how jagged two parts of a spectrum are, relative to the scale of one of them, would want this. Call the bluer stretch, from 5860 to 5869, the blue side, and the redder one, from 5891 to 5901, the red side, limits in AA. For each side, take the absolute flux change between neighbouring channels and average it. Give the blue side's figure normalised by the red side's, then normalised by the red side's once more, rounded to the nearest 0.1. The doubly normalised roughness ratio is 2.0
